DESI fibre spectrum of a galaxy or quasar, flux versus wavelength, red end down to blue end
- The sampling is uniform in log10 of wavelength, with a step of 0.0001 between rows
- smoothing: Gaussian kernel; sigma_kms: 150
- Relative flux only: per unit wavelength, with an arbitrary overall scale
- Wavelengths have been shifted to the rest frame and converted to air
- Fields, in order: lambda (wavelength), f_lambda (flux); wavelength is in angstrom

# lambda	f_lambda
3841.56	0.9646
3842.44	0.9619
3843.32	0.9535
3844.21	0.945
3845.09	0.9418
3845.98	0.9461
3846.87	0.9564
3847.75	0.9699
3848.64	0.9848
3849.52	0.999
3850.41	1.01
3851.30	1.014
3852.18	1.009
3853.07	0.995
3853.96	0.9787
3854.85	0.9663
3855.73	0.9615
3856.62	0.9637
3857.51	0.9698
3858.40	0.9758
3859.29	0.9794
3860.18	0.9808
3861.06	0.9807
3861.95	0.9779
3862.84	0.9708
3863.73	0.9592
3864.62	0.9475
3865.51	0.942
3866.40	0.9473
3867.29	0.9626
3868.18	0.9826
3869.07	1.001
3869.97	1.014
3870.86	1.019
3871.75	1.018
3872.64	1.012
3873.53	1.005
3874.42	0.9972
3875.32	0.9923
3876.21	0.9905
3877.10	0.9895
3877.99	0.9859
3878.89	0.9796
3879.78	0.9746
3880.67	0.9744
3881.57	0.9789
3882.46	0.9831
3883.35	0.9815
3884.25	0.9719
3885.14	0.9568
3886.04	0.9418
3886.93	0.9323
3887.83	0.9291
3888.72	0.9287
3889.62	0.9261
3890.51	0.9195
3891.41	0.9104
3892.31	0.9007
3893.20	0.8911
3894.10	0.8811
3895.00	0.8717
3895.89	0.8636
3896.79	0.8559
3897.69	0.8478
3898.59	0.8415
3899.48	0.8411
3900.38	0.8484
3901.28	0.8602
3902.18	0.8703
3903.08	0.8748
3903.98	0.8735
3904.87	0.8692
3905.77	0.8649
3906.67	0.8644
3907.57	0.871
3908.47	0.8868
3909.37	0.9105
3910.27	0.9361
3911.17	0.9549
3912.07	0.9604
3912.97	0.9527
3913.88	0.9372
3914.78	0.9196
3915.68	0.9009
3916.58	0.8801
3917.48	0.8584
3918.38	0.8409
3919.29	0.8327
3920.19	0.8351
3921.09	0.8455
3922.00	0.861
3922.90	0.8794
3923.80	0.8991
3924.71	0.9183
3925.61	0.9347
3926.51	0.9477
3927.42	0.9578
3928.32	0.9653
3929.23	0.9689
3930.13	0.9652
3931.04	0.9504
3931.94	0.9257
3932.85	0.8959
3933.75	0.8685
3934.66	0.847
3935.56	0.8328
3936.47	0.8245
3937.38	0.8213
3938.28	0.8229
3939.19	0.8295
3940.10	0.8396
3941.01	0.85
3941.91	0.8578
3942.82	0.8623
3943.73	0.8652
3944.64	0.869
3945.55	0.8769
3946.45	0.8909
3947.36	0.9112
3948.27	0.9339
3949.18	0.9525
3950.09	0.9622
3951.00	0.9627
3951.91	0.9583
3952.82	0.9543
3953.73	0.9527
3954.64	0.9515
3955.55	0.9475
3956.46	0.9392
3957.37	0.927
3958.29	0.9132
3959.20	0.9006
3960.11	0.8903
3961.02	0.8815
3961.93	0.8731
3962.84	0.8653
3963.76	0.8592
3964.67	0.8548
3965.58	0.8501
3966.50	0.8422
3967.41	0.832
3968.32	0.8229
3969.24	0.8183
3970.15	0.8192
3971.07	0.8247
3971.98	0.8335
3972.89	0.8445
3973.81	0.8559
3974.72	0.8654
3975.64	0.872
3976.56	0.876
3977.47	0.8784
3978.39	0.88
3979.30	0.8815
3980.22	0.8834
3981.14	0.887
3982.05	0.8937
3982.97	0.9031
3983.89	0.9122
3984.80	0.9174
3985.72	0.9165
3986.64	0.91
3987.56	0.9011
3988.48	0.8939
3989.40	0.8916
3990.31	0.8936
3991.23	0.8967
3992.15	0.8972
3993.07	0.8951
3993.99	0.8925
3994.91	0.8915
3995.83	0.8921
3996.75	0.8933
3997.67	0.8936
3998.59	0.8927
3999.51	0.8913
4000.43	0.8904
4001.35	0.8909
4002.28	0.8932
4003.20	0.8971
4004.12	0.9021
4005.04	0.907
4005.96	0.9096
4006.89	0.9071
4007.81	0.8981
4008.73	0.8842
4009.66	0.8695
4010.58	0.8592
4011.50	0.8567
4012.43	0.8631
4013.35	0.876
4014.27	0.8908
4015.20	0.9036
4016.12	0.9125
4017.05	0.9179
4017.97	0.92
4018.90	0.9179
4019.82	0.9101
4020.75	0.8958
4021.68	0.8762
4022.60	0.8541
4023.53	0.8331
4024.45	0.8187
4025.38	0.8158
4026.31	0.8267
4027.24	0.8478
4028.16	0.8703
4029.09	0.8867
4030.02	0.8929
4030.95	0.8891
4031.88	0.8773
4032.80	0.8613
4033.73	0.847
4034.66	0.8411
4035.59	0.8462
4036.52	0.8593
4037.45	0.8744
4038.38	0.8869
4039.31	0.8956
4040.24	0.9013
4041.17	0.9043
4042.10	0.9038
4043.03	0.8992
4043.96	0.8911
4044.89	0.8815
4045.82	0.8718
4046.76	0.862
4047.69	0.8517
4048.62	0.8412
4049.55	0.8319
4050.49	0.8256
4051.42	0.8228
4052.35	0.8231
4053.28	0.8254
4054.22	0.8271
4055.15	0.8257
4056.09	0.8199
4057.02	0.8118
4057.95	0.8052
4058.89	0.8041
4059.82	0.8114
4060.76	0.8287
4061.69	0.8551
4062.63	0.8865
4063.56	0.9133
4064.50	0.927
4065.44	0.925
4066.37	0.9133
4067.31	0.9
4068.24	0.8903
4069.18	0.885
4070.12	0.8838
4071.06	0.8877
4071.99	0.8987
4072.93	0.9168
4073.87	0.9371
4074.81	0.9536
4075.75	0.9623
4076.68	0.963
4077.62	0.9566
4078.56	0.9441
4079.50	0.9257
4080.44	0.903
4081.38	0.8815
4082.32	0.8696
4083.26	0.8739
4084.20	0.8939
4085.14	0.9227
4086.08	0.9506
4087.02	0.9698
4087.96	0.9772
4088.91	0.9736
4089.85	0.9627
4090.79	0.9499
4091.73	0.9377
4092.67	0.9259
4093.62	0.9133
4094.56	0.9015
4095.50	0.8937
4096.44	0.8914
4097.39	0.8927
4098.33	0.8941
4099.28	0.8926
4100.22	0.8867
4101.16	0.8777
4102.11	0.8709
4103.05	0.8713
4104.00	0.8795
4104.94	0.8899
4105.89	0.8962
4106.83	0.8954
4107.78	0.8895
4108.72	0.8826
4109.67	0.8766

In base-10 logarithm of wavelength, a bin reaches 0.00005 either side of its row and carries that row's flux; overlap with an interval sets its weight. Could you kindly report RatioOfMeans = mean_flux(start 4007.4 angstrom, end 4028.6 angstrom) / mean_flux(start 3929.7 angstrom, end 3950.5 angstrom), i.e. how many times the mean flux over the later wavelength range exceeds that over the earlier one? 0.99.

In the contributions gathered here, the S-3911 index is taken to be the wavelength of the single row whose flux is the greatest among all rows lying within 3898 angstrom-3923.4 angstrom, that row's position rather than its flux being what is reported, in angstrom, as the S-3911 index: 3912.07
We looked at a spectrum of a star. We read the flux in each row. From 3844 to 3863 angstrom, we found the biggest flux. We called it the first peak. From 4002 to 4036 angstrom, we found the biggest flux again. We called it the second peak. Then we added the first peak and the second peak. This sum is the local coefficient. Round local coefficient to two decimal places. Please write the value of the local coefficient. 1.93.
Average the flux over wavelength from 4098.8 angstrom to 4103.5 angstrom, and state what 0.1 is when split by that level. 0.114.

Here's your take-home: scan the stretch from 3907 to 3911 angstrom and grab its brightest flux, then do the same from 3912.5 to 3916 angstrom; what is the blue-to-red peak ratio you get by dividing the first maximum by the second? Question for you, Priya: 0.983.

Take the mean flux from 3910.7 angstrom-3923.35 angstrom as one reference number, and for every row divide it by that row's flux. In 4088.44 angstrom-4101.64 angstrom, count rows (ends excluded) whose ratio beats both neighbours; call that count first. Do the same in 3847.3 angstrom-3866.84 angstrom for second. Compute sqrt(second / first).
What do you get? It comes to 1.4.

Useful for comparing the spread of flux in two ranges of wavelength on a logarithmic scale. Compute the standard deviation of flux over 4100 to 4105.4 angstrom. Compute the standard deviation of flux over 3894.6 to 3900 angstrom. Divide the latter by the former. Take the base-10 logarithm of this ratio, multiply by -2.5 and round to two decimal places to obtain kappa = -0.50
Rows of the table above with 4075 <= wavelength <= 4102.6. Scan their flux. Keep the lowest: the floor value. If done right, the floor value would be 0.8696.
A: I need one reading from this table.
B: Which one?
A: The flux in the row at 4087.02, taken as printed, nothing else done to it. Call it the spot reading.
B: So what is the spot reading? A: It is 0.9698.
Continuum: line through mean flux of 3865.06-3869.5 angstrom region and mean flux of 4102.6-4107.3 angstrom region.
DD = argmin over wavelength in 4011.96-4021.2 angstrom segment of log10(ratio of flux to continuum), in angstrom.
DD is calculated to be 4012.43 angstrom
